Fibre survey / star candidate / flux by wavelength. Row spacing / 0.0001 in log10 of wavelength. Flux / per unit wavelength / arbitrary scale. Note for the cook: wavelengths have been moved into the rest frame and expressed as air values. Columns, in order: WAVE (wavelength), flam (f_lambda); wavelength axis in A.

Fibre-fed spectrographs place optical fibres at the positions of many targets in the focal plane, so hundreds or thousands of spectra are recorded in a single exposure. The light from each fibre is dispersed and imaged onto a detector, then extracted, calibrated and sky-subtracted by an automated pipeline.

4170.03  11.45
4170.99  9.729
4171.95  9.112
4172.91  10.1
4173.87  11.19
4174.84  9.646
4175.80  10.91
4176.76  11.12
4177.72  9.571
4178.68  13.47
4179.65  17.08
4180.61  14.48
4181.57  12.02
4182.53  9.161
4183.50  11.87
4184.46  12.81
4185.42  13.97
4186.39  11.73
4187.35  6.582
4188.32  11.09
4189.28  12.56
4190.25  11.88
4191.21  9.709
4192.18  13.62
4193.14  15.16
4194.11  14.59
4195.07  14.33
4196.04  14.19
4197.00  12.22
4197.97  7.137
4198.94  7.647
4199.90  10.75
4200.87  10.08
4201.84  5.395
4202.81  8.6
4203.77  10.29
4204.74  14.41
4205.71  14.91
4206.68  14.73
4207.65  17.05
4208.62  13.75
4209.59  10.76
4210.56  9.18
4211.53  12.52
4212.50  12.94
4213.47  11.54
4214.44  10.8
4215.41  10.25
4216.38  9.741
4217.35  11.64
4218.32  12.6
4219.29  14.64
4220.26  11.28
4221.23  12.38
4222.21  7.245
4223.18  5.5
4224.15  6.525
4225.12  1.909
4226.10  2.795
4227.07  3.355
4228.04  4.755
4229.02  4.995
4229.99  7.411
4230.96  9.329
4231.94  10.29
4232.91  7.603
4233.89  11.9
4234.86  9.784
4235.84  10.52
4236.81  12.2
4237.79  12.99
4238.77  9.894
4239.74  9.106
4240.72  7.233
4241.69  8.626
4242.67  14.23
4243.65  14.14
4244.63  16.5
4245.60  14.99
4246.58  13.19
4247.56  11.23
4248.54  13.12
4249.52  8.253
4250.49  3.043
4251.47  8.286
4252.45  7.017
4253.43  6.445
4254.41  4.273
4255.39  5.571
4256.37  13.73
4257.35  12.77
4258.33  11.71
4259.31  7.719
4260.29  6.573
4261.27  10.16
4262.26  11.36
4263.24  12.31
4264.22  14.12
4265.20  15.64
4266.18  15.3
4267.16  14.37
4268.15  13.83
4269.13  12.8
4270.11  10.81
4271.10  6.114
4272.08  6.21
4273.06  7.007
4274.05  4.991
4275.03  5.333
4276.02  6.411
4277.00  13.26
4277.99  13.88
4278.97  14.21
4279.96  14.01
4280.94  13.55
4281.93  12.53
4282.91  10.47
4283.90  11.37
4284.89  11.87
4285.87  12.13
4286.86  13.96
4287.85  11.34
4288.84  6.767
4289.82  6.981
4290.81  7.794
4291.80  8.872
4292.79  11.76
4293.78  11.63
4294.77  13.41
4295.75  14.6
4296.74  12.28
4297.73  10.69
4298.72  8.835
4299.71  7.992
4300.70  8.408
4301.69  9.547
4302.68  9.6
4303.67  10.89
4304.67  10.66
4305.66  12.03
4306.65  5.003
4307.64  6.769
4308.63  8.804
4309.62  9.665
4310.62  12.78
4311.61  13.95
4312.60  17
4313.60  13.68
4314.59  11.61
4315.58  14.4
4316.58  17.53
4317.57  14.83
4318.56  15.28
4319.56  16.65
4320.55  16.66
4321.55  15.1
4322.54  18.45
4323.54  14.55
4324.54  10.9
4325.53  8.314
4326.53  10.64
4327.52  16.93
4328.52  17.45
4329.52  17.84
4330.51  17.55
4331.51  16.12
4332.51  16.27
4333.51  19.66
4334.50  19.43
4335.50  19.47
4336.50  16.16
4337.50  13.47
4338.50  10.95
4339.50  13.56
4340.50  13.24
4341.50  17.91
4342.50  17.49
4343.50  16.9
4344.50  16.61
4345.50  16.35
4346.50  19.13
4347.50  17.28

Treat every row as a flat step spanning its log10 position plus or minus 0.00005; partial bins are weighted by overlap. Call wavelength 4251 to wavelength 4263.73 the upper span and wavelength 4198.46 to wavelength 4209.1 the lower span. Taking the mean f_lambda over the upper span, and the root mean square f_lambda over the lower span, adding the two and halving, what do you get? 10.6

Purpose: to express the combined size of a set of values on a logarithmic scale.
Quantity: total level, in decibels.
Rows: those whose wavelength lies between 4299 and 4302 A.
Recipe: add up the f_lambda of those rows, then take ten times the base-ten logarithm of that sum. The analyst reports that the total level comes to 14.1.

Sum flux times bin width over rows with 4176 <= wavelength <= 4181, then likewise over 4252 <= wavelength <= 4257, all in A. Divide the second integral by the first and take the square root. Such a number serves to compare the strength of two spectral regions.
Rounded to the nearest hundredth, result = 0.76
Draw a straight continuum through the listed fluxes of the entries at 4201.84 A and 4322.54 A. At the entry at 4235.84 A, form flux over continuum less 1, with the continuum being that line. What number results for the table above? 0.2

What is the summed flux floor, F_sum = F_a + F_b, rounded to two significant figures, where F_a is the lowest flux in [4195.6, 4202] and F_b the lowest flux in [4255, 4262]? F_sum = 11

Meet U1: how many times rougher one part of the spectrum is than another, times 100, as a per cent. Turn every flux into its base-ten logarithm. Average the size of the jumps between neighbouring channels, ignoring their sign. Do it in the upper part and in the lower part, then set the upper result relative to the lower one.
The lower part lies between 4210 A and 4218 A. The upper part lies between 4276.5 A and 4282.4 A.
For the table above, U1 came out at 34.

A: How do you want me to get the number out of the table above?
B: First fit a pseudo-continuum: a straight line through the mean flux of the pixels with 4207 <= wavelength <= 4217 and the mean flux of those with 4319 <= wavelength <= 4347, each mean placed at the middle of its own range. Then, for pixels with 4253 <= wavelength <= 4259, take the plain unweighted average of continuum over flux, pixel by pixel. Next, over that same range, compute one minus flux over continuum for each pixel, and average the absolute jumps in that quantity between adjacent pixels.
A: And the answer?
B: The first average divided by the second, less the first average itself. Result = 6.9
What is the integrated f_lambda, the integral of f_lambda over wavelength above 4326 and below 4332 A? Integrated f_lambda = 96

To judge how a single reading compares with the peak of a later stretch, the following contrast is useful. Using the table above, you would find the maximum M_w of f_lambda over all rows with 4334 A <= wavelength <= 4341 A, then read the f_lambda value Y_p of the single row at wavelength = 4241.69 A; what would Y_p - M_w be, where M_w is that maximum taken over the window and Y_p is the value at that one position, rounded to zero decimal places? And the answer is -11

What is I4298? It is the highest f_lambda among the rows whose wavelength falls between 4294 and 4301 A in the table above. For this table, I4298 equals 14.6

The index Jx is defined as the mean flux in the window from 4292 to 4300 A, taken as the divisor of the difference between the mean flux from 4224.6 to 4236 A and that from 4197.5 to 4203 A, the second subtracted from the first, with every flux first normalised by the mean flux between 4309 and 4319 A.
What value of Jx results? -0.11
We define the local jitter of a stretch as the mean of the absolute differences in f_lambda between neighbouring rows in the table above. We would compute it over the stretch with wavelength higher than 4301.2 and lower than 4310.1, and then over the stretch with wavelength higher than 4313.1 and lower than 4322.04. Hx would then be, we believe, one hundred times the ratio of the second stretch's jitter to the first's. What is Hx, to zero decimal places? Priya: 96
